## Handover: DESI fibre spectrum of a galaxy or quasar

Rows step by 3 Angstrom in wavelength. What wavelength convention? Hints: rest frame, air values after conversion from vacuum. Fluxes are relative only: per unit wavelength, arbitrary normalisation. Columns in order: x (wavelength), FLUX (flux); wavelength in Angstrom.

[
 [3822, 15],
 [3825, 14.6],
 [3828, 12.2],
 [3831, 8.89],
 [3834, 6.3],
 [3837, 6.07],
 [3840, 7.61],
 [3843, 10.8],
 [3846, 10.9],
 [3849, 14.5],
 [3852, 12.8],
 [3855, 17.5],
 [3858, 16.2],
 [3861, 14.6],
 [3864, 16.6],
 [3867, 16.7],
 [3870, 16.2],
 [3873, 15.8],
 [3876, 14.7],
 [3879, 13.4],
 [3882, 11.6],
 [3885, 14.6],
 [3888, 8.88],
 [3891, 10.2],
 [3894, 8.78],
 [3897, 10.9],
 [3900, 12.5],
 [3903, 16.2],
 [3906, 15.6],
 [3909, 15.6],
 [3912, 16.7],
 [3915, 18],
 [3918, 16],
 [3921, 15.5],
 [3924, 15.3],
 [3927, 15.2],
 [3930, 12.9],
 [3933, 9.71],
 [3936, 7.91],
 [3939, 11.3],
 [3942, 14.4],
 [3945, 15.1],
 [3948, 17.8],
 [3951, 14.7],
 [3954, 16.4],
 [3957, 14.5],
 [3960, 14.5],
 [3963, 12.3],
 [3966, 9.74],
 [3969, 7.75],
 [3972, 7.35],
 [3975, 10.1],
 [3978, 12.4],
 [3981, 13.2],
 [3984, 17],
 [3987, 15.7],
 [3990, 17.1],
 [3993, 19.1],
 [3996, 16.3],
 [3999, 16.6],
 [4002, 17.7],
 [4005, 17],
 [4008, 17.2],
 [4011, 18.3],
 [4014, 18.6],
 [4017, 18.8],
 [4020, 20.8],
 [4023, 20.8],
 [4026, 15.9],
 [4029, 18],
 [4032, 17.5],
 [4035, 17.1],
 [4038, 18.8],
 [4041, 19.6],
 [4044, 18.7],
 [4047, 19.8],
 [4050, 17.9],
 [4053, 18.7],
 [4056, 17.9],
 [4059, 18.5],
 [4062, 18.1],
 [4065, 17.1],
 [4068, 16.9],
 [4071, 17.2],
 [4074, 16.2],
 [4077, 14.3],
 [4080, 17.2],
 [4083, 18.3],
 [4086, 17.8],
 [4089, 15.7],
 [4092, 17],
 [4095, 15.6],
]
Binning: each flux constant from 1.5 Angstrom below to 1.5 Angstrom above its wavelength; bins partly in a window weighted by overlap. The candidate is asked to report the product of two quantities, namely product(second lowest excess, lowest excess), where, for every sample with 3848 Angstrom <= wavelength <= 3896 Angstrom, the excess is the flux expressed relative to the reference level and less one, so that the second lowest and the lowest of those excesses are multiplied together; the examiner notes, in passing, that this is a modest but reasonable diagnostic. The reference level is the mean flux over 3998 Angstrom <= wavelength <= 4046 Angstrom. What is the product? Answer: 0.27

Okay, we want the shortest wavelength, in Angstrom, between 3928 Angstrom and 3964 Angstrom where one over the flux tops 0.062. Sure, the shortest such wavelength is 3930 Angstrom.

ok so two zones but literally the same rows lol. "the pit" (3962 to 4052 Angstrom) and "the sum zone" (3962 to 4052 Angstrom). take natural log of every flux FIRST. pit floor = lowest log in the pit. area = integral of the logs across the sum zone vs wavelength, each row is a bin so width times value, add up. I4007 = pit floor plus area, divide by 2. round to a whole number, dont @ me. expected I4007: 125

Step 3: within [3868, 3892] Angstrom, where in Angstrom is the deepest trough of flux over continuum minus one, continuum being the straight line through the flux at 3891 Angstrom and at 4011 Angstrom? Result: 3888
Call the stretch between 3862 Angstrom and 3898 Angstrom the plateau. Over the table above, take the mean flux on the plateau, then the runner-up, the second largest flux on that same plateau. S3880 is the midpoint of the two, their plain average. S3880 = 14.9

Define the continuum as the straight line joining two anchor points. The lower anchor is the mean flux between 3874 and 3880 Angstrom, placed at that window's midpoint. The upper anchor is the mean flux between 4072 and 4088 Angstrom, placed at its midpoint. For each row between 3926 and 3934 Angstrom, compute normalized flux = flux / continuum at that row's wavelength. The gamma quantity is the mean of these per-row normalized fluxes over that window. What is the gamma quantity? 0.85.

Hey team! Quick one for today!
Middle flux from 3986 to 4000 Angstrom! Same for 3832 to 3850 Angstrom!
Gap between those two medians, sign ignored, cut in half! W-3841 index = 3.7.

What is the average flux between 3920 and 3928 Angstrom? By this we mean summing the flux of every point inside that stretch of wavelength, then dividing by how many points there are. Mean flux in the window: 15.3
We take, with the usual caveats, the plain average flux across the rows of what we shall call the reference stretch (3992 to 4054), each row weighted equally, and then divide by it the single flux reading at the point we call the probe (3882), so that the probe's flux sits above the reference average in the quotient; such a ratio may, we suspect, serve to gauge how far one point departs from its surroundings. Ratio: 0.64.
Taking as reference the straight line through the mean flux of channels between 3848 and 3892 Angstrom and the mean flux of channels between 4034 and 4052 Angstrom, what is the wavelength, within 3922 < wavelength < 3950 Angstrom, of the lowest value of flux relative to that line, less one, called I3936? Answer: 3936 Angstrom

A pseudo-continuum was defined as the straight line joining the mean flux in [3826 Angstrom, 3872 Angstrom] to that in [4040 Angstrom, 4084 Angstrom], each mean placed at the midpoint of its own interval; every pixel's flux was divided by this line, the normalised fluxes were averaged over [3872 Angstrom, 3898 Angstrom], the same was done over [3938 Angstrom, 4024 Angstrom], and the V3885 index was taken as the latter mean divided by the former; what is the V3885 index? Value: 1.07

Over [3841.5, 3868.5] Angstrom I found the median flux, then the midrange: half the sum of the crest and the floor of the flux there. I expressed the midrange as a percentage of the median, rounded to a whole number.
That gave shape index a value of 97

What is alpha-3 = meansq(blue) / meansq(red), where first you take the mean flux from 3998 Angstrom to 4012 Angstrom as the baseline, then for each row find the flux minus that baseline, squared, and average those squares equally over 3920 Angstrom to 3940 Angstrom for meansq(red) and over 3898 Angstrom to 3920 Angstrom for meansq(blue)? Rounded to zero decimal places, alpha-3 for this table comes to 0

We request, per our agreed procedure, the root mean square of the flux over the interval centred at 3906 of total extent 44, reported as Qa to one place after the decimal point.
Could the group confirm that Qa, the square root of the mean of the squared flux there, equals 14.3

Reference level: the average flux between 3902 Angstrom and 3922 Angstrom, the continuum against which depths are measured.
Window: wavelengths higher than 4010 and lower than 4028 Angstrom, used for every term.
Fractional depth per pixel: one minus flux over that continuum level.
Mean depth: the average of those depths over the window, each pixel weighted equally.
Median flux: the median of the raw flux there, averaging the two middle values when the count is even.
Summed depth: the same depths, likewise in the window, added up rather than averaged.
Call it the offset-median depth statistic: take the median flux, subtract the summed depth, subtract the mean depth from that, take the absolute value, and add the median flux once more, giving 39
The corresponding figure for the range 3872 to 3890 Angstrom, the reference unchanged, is 27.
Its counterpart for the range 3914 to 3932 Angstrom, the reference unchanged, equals 30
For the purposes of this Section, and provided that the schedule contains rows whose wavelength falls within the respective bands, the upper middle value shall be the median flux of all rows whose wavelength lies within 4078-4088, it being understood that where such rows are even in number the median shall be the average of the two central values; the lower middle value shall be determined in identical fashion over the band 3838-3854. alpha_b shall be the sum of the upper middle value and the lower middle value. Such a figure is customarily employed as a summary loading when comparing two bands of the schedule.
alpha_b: 28.7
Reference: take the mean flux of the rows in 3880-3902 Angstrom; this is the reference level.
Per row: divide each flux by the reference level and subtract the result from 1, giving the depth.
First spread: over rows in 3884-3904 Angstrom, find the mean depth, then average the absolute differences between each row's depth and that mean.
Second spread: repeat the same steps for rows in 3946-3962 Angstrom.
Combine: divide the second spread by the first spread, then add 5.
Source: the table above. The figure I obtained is 5.5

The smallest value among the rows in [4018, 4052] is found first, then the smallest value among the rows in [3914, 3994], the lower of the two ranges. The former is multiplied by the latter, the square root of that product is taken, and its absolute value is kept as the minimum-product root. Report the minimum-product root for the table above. 10.8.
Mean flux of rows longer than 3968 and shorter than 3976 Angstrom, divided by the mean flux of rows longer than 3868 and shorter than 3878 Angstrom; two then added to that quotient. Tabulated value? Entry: 2.54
